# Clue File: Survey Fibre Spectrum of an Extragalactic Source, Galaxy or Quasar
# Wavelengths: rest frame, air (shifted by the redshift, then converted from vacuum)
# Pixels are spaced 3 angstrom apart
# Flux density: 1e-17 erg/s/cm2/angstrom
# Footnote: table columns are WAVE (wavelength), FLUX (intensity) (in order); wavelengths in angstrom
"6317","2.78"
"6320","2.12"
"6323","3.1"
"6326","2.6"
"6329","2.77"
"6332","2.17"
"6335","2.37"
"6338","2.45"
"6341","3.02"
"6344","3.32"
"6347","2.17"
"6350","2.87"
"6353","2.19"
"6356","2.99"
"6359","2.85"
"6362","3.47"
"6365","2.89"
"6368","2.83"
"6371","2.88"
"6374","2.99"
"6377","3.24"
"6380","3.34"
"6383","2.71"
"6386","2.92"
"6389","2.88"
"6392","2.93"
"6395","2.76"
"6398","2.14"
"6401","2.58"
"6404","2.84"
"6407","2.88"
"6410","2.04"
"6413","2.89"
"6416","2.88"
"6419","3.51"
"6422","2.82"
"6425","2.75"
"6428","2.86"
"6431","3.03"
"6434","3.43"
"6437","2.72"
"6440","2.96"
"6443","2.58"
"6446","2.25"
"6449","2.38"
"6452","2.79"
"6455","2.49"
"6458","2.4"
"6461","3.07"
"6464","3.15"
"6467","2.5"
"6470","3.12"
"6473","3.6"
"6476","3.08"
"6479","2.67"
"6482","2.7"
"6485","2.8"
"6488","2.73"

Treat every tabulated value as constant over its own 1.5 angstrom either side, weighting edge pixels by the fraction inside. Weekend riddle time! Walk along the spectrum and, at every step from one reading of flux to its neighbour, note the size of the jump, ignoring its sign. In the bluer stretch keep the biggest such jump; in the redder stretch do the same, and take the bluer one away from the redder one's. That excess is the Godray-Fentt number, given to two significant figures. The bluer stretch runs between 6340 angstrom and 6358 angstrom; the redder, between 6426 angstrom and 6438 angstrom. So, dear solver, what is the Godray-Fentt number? -0.44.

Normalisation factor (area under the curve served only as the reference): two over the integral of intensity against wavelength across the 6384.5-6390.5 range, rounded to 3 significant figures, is 0.115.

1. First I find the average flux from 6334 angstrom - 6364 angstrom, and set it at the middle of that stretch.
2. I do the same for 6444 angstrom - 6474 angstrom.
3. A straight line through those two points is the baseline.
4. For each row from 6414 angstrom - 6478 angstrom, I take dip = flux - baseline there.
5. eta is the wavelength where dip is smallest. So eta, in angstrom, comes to 6446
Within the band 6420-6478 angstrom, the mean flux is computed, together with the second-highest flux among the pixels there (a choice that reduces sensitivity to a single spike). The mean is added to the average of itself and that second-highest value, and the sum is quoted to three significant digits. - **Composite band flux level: 5.98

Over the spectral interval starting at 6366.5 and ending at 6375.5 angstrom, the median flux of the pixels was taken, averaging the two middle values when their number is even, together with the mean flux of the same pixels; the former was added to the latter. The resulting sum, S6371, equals 5.8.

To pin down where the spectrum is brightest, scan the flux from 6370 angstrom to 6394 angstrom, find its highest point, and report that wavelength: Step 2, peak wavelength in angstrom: 6380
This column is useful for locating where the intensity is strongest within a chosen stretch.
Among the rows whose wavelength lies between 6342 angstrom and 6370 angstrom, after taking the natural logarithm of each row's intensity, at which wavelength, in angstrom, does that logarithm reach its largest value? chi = 6362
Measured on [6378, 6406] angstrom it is 6380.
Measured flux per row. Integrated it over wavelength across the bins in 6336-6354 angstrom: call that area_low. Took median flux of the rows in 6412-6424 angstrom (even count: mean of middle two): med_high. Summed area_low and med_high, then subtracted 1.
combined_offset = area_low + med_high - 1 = 50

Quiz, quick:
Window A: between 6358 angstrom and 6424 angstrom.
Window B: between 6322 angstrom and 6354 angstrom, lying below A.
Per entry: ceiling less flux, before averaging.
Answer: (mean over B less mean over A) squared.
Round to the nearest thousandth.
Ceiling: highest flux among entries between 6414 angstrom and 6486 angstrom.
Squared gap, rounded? 0.056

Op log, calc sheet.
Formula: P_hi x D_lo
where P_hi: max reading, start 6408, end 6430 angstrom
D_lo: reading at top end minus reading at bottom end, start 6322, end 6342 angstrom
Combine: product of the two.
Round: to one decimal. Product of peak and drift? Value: -0.3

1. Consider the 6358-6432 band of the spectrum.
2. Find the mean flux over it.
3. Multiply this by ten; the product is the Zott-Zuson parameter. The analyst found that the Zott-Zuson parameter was 28.8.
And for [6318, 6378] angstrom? 27.6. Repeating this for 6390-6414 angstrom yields 26.3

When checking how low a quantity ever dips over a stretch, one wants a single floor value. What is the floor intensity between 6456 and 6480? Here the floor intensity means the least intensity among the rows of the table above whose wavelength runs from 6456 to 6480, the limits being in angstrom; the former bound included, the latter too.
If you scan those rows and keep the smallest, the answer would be 2.4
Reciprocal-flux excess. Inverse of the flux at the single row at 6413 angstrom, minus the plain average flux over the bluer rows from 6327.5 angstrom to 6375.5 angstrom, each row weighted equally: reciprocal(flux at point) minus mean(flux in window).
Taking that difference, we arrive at -2.42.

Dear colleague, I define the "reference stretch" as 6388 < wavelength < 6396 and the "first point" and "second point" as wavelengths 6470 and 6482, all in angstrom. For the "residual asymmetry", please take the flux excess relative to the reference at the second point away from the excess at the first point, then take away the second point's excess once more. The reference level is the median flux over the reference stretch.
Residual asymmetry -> 0.60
